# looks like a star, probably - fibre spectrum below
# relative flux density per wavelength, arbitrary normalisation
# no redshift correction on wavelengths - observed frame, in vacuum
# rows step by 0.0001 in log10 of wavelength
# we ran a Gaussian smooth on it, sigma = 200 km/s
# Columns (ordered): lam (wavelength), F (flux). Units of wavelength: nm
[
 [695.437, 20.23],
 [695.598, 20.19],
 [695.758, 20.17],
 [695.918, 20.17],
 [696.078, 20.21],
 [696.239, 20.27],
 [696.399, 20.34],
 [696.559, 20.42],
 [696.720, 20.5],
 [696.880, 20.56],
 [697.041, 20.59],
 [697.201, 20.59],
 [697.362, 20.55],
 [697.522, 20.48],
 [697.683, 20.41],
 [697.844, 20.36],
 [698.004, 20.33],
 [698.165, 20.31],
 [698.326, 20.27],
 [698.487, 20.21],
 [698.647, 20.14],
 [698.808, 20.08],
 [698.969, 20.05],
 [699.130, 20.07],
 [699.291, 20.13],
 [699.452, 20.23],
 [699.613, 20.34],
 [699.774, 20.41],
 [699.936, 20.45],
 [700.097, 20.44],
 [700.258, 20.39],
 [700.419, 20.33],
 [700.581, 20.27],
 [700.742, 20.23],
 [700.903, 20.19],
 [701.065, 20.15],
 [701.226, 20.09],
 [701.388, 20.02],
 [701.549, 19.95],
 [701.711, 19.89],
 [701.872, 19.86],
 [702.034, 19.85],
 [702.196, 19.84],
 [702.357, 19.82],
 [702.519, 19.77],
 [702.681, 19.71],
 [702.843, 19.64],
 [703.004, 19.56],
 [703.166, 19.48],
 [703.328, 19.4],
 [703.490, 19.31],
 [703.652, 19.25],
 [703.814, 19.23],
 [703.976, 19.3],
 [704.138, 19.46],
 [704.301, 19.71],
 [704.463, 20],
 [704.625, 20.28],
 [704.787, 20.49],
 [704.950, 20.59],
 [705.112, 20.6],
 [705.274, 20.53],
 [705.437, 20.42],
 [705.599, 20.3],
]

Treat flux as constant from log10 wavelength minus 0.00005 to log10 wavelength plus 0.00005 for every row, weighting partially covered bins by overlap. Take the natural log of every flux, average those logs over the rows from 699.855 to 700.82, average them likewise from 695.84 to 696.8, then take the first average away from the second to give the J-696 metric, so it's -0.0016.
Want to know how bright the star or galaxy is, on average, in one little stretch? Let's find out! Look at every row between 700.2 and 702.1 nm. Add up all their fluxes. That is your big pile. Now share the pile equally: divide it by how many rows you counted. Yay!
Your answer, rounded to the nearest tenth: 20.1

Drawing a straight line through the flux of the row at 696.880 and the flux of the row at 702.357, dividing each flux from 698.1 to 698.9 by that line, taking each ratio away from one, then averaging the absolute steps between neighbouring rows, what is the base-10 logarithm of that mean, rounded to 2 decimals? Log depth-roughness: -2.75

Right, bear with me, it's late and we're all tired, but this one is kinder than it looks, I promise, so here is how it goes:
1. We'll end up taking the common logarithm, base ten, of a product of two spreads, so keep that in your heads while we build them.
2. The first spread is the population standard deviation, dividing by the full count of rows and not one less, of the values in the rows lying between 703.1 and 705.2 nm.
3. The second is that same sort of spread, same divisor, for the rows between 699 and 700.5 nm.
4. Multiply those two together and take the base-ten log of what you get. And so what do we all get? -1.2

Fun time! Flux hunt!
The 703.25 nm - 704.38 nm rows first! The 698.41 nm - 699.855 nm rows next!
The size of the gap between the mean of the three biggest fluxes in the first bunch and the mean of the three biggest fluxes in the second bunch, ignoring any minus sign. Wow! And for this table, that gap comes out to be 0.80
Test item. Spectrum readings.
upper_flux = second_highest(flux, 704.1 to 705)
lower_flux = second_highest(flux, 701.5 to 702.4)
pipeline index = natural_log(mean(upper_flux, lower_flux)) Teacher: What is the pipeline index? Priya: 3.01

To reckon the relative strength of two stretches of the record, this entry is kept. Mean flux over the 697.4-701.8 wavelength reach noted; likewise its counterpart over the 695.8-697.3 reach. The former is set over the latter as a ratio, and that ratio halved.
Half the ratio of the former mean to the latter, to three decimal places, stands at 0.496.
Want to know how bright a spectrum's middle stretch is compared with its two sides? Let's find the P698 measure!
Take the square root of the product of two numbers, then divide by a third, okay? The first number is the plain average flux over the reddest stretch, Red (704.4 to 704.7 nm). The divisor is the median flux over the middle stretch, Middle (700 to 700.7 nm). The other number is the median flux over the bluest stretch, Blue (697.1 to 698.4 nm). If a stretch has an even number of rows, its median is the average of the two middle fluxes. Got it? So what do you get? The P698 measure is 1.00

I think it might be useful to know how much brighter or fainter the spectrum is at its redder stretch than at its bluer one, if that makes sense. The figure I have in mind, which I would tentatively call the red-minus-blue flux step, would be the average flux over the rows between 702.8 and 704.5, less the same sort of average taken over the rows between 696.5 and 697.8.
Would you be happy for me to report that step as -1.0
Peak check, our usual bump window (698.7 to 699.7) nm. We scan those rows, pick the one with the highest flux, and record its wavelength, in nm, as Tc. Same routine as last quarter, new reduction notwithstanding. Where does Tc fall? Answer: 699.613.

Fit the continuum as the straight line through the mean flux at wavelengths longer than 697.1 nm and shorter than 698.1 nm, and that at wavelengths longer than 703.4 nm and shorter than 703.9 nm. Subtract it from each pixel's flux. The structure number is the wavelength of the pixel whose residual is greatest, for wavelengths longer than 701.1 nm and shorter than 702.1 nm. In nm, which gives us 701.226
